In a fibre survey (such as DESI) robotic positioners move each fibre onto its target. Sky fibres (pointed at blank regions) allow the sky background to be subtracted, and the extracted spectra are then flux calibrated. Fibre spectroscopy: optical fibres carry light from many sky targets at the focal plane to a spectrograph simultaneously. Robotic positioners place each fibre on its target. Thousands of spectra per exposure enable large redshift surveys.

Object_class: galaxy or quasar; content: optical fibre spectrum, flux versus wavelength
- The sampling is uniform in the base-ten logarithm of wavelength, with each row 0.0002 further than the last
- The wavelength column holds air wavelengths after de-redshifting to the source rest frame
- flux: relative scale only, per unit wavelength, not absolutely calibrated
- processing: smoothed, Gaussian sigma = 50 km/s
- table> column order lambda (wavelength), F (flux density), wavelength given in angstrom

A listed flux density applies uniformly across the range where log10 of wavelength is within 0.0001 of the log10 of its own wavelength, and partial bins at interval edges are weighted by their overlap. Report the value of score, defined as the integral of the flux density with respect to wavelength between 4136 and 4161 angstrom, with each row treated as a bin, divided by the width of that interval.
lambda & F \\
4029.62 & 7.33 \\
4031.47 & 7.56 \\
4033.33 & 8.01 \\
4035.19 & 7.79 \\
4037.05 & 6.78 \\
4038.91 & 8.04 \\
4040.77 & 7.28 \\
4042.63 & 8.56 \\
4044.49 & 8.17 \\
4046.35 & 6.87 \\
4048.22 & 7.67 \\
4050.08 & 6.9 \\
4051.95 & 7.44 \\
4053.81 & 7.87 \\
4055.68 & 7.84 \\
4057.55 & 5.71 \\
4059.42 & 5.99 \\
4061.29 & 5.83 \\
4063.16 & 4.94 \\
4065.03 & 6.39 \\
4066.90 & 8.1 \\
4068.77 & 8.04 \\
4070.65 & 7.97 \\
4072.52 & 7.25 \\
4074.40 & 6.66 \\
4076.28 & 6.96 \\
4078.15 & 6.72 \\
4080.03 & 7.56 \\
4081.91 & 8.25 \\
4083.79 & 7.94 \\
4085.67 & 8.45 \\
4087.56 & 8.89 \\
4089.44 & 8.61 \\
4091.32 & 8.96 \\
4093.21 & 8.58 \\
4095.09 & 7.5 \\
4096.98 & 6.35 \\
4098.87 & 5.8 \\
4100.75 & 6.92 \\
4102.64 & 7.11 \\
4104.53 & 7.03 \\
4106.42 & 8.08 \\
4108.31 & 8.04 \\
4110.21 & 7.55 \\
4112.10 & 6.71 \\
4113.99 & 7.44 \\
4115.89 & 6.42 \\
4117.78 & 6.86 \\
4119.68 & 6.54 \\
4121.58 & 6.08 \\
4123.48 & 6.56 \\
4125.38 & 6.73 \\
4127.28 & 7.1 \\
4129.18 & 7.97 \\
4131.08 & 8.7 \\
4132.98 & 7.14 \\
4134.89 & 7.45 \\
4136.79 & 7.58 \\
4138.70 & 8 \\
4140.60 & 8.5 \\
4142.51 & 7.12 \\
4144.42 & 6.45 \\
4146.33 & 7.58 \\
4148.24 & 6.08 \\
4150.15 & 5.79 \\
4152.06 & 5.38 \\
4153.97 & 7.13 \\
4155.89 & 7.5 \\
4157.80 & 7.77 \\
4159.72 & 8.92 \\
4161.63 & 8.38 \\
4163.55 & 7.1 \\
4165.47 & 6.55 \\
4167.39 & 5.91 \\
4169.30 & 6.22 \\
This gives 7.23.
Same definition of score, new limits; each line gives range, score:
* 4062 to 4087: 7.34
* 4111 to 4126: 6.68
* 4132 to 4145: 7.49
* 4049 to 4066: 6.56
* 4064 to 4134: 7.40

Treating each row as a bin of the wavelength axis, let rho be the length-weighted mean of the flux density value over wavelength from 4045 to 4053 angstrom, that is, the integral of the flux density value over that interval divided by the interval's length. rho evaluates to 7.3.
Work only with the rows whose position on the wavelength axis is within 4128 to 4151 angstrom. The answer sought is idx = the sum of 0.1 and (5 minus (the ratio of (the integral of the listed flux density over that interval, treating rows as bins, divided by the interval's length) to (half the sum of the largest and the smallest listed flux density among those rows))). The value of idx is 4.08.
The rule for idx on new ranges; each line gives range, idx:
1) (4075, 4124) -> 4.10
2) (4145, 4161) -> 4.12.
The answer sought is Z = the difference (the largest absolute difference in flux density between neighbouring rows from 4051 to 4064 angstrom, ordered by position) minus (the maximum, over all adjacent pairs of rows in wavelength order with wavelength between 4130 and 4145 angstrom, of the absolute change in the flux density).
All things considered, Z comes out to 0.6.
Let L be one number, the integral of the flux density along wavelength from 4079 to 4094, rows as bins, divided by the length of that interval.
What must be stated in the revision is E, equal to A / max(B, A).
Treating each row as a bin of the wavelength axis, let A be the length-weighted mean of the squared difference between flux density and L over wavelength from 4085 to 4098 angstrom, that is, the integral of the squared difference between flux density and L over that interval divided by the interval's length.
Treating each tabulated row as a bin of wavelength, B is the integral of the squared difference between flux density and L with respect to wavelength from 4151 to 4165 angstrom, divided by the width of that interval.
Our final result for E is 0.4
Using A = 0.9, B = 2.0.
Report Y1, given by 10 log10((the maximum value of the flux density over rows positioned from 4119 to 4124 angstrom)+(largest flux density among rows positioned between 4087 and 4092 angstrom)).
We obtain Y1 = 11.9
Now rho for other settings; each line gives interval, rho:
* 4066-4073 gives 7.9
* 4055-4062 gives 6.3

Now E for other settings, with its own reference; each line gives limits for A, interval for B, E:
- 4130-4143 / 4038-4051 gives 0.7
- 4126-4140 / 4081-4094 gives 1.0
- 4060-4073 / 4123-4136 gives 1.0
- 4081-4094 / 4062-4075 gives 0.0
